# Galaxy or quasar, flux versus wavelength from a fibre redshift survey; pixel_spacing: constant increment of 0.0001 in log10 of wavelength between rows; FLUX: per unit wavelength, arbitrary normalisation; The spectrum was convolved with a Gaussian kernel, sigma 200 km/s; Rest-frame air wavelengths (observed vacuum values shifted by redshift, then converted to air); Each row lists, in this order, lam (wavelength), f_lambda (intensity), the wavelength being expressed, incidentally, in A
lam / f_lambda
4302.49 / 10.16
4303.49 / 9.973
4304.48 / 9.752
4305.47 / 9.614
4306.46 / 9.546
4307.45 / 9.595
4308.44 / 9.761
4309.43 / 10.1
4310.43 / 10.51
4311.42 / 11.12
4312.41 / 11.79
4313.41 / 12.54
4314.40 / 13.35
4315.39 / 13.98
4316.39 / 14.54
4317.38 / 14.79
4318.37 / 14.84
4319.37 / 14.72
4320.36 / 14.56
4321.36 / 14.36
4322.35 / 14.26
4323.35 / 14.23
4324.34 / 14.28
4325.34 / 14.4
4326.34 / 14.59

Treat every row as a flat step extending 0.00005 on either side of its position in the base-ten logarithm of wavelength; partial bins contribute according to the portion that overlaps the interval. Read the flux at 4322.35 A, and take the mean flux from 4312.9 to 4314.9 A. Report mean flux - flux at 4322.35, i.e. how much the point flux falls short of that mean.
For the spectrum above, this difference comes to -1.3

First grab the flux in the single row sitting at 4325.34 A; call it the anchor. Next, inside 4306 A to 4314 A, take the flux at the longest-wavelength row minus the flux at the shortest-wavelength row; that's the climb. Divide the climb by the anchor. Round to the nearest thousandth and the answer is 0.208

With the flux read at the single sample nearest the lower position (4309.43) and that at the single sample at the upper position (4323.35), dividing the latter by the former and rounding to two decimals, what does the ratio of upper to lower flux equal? 1.41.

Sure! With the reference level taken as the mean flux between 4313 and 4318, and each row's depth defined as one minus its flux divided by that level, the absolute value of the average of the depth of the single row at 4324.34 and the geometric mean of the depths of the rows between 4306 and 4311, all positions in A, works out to 0.13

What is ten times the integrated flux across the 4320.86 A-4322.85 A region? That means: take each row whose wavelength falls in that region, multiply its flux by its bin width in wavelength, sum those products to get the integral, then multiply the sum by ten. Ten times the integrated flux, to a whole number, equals 285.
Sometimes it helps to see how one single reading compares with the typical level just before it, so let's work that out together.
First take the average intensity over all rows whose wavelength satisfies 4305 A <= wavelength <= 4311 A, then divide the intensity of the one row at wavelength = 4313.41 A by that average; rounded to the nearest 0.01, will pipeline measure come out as 1.27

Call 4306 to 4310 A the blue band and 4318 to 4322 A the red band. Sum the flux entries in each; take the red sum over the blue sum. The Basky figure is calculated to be 1.5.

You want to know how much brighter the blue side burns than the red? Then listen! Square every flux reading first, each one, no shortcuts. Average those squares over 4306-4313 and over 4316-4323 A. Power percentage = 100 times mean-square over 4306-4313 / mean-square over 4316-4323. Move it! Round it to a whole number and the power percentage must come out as 51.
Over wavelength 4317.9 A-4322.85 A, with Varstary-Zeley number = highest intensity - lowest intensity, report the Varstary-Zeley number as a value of 0.6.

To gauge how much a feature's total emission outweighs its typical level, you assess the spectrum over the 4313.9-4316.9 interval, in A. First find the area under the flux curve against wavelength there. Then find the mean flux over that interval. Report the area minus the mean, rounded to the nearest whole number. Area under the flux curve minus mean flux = 28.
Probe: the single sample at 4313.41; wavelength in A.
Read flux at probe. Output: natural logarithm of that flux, 2.53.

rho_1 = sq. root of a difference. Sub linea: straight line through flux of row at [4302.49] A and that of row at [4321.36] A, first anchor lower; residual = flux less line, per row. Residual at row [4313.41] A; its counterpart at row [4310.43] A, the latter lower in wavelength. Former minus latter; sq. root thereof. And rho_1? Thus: 1.17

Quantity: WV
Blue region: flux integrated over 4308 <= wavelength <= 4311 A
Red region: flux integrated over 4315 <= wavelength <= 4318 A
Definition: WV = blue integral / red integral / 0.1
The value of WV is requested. 7.0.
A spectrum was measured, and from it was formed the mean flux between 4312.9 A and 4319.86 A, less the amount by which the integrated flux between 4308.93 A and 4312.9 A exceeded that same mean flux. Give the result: -15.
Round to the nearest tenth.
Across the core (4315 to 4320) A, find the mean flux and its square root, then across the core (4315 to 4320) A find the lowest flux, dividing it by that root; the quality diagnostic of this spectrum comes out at 3.7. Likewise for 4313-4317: 3.4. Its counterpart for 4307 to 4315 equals 2.9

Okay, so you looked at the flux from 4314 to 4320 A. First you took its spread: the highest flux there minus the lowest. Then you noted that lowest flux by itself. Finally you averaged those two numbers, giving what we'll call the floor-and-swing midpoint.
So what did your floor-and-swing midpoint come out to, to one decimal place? 7.4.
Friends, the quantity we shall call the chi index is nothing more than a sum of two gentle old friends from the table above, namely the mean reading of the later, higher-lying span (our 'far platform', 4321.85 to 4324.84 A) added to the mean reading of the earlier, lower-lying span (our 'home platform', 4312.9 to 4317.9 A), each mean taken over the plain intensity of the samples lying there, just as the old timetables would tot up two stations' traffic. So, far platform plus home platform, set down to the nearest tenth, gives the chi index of 28.1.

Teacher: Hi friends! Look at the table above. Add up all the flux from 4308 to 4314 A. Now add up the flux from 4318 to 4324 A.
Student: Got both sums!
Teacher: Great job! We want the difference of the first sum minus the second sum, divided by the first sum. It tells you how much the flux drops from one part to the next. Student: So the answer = -0.32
